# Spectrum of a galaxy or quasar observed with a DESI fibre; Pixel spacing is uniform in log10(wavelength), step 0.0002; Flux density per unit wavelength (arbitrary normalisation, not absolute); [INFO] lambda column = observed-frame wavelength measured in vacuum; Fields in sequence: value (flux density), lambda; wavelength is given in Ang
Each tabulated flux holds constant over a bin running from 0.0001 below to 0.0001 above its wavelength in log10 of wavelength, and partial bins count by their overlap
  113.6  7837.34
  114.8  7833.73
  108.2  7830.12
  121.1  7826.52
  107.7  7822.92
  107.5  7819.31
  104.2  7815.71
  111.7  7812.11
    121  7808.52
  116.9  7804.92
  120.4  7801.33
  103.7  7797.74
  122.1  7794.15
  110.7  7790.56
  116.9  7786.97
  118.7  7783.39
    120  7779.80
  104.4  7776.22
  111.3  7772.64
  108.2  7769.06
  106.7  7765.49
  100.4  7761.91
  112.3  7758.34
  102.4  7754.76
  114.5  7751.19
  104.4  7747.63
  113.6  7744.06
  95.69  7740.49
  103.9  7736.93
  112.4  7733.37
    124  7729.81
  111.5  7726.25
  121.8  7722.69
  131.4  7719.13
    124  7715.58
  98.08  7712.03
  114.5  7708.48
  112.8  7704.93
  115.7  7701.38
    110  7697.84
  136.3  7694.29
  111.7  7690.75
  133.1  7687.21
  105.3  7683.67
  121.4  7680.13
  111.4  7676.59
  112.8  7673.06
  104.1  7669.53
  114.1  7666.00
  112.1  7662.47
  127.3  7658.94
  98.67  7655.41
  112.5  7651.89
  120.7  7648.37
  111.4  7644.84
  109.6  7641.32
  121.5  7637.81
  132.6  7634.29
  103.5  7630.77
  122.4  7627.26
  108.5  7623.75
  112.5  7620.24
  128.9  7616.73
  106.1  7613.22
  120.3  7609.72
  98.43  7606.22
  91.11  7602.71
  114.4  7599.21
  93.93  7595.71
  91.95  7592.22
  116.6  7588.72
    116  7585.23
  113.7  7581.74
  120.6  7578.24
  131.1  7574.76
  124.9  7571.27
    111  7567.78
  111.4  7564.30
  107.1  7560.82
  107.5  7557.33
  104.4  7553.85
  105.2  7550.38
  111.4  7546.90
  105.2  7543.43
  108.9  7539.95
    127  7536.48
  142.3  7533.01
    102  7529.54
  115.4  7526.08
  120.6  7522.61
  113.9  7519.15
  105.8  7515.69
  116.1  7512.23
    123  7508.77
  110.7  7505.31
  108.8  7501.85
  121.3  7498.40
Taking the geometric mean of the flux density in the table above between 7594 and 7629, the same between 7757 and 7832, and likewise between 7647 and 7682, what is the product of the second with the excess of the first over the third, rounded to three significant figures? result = -473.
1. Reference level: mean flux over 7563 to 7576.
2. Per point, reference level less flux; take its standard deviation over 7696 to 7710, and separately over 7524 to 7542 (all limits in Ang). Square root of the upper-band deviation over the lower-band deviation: 0.39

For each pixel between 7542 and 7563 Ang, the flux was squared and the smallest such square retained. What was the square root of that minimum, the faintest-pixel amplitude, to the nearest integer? 104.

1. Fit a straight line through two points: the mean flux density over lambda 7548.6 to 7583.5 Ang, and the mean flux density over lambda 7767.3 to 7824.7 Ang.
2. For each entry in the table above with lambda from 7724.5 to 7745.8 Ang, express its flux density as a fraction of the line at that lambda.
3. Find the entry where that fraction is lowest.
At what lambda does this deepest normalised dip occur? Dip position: 7740.49 Ang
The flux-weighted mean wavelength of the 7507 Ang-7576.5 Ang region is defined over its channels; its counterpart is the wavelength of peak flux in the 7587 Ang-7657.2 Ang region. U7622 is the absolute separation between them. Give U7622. 92.6 Ang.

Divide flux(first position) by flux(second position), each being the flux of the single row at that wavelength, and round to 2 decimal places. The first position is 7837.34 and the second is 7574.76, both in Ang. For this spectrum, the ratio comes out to 0.87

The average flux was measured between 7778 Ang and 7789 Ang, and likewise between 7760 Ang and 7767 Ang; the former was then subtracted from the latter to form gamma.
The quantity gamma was -15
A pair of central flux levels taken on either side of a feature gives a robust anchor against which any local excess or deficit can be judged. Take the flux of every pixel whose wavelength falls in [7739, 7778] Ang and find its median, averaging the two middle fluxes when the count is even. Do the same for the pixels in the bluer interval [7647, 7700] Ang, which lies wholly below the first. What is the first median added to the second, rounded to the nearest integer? 219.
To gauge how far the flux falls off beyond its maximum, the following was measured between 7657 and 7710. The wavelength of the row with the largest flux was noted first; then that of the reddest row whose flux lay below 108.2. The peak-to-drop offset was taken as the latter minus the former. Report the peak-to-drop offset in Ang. -10.6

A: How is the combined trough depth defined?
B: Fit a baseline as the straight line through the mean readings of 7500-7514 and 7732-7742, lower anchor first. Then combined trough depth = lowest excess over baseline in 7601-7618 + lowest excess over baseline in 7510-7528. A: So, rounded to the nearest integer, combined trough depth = -28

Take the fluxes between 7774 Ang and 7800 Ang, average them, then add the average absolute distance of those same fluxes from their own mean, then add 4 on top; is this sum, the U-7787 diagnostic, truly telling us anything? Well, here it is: 124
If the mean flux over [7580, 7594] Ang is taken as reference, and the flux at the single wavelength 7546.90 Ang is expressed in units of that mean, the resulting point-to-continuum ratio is 1.02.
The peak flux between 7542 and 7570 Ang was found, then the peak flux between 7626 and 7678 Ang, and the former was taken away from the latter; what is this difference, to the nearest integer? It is 21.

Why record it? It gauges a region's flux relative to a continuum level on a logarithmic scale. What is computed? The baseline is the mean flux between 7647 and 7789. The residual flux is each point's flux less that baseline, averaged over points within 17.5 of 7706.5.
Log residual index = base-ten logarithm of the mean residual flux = 0.64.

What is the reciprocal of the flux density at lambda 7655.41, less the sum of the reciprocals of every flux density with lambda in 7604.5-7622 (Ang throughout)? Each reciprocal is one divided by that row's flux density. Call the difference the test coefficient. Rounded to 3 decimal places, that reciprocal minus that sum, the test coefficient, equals -0.034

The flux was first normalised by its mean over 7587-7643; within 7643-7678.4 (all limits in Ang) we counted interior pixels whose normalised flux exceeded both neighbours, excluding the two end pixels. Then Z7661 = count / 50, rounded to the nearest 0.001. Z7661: 0.080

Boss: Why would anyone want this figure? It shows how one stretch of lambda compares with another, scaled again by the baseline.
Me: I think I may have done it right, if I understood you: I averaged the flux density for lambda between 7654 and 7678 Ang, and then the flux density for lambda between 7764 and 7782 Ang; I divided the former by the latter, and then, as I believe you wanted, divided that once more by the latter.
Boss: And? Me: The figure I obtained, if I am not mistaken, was 0.0092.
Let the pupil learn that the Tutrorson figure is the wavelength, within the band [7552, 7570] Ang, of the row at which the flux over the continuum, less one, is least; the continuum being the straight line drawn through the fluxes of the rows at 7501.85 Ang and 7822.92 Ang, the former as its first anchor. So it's 7553.85 Ang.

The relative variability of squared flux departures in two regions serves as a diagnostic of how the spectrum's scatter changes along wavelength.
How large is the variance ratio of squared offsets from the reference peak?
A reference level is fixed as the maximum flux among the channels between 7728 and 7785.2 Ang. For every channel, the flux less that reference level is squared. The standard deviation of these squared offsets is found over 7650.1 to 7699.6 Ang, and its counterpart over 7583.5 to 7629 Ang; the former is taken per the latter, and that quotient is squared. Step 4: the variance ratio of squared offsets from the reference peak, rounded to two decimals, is 0.17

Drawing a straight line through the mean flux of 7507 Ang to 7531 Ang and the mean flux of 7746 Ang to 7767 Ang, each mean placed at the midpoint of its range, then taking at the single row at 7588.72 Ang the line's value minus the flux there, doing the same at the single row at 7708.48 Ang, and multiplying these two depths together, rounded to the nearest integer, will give 30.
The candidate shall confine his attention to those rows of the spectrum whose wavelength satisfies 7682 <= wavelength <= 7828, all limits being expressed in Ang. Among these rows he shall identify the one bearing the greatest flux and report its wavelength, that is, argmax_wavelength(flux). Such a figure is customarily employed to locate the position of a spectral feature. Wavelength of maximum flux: 7694.29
